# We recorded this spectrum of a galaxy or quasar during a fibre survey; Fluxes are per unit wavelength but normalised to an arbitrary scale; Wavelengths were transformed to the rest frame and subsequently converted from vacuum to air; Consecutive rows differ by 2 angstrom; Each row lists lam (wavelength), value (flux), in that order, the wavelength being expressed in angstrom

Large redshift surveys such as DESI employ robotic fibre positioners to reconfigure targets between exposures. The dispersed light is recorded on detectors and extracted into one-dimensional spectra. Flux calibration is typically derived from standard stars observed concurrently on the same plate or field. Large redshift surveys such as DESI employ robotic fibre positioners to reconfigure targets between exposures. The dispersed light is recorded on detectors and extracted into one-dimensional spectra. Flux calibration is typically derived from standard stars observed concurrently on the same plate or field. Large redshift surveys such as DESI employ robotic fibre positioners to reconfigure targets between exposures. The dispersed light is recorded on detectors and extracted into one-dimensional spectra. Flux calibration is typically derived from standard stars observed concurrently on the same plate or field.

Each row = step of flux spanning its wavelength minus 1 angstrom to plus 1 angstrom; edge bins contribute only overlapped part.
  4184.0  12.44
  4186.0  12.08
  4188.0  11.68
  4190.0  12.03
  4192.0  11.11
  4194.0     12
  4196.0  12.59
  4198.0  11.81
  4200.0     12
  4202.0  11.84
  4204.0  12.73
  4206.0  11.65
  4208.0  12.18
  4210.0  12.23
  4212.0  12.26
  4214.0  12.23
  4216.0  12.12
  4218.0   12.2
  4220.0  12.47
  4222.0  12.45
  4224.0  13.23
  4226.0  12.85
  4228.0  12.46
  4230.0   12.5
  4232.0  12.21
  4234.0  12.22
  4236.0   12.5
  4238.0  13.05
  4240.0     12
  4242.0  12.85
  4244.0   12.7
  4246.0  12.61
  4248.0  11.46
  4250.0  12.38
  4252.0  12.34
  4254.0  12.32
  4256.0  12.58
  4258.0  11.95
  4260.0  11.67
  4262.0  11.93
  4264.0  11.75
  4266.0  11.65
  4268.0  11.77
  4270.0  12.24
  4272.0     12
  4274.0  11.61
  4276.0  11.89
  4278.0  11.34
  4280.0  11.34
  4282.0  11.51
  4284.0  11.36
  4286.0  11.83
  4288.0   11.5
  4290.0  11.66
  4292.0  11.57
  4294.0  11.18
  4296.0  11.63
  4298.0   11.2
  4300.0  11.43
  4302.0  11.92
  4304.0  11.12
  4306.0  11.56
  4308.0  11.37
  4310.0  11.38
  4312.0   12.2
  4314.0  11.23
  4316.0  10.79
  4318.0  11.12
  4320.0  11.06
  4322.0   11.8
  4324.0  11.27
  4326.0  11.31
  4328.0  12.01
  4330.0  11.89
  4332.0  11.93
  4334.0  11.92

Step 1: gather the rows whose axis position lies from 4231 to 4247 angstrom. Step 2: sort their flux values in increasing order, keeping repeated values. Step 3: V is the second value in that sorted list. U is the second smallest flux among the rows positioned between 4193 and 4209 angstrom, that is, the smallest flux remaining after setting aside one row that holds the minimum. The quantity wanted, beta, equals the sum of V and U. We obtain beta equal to 24.0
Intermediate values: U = 11.81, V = 12.21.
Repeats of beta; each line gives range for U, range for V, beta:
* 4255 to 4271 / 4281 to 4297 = 23.0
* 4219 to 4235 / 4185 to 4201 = 23.9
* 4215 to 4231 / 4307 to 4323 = 23.3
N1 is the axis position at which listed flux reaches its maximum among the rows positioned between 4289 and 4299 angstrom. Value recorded 4290.0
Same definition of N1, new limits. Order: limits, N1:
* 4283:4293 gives 4286.0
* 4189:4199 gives 4196.0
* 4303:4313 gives 4312.0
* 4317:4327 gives 4322.0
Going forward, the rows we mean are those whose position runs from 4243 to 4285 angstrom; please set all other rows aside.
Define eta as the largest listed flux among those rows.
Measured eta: 12.7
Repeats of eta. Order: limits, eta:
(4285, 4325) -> 12.2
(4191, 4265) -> 13.23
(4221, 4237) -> 13.23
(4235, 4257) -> 13.05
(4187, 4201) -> 12.59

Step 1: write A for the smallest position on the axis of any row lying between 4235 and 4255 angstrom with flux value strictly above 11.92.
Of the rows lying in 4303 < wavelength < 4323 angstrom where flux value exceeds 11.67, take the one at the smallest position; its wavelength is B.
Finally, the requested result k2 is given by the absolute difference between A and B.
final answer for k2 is 76 angstrom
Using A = 4236.0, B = 4312.0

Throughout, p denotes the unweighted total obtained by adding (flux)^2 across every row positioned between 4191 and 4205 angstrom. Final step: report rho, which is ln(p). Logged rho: 6.92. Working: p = 1012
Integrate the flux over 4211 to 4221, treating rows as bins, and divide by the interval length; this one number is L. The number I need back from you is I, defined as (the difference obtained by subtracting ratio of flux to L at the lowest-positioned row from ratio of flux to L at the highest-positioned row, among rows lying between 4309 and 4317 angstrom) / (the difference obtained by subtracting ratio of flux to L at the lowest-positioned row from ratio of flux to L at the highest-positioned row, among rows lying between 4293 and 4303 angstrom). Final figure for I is -0.8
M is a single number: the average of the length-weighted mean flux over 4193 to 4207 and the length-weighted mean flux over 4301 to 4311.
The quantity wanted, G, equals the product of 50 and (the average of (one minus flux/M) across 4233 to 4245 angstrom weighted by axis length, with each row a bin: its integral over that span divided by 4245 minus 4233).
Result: -3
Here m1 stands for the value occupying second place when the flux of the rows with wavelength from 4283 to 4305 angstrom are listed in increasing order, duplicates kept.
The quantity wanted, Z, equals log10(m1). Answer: 1.05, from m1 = 11.18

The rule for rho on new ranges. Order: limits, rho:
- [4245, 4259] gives 6.96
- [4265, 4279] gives 6.88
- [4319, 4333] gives 6.85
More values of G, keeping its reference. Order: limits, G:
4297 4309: 1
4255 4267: -1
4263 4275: 0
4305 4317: 2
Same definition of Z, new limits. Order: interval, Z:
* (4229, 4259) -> 1.08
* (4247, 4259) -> 1.08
